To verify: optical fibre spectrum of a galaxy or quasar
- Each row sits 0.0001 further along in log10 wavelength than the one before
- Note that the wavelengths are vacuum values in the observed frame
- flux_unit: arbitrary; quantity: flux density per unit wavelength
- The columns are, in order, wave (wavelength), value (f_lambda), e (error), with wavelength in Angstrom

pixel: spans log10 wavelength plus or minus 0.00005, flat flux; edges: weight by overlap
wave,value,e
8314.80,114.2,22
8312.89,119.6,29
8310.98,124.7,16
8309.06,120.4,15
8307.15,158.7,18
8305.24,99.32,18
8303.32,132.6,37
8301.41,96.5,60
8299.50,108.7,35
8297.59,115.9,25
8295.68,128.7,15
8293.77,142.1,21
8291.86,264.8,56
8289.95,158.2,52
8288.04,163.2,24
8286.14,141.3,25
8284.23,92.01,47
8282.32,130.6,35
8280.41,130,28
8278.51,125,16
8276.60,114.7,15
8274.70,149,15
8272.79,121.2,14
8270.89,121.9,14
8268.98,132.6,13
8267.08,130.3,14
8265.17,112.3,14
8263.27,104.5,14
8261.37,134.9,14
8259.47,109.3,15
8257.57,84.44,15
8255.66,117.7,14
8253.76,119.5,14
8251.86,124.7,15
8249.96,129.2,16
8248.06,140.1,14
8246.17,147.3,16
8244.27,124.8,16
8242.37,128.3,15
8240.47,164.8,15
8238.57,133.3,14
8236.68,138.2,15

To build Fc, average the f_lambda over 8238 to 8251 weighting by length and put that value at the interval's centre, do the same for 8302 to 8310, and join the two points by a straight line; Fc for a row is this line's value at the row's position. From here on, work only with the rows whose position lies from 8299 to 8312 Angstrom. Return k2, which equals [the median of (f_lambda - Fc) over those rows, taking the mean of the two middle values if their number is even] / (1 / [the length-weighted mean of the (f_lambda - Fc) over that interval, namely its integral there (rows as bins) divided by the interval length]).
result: 31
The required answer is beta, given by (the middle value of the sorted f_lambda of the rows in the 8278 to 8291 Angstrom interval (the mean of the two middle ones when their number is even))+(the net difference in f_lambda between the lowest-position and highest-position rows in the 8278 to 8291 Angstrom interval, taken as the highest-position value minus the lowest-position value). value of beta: 164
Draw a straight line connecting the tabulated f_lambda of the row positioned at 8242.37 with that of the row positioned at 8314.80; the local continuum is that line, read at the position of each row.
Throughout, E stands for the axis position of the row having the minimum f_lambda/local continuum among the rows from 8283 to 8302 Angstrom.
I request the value 8284.23 Angstrom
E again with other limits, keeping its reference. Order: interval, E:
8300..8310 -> 8301.41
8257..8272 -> 8257.57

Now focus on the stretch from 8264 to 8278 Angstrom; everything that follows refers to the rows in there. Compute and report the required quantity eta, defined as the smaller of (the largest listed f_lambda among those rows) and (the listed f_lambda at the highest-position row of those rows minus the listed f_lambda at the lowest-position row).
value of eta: 2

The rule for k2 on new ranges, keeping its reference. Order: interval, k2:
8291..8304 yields 5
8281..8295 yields 335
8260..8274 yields 127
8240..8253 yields 17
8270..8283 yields 31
